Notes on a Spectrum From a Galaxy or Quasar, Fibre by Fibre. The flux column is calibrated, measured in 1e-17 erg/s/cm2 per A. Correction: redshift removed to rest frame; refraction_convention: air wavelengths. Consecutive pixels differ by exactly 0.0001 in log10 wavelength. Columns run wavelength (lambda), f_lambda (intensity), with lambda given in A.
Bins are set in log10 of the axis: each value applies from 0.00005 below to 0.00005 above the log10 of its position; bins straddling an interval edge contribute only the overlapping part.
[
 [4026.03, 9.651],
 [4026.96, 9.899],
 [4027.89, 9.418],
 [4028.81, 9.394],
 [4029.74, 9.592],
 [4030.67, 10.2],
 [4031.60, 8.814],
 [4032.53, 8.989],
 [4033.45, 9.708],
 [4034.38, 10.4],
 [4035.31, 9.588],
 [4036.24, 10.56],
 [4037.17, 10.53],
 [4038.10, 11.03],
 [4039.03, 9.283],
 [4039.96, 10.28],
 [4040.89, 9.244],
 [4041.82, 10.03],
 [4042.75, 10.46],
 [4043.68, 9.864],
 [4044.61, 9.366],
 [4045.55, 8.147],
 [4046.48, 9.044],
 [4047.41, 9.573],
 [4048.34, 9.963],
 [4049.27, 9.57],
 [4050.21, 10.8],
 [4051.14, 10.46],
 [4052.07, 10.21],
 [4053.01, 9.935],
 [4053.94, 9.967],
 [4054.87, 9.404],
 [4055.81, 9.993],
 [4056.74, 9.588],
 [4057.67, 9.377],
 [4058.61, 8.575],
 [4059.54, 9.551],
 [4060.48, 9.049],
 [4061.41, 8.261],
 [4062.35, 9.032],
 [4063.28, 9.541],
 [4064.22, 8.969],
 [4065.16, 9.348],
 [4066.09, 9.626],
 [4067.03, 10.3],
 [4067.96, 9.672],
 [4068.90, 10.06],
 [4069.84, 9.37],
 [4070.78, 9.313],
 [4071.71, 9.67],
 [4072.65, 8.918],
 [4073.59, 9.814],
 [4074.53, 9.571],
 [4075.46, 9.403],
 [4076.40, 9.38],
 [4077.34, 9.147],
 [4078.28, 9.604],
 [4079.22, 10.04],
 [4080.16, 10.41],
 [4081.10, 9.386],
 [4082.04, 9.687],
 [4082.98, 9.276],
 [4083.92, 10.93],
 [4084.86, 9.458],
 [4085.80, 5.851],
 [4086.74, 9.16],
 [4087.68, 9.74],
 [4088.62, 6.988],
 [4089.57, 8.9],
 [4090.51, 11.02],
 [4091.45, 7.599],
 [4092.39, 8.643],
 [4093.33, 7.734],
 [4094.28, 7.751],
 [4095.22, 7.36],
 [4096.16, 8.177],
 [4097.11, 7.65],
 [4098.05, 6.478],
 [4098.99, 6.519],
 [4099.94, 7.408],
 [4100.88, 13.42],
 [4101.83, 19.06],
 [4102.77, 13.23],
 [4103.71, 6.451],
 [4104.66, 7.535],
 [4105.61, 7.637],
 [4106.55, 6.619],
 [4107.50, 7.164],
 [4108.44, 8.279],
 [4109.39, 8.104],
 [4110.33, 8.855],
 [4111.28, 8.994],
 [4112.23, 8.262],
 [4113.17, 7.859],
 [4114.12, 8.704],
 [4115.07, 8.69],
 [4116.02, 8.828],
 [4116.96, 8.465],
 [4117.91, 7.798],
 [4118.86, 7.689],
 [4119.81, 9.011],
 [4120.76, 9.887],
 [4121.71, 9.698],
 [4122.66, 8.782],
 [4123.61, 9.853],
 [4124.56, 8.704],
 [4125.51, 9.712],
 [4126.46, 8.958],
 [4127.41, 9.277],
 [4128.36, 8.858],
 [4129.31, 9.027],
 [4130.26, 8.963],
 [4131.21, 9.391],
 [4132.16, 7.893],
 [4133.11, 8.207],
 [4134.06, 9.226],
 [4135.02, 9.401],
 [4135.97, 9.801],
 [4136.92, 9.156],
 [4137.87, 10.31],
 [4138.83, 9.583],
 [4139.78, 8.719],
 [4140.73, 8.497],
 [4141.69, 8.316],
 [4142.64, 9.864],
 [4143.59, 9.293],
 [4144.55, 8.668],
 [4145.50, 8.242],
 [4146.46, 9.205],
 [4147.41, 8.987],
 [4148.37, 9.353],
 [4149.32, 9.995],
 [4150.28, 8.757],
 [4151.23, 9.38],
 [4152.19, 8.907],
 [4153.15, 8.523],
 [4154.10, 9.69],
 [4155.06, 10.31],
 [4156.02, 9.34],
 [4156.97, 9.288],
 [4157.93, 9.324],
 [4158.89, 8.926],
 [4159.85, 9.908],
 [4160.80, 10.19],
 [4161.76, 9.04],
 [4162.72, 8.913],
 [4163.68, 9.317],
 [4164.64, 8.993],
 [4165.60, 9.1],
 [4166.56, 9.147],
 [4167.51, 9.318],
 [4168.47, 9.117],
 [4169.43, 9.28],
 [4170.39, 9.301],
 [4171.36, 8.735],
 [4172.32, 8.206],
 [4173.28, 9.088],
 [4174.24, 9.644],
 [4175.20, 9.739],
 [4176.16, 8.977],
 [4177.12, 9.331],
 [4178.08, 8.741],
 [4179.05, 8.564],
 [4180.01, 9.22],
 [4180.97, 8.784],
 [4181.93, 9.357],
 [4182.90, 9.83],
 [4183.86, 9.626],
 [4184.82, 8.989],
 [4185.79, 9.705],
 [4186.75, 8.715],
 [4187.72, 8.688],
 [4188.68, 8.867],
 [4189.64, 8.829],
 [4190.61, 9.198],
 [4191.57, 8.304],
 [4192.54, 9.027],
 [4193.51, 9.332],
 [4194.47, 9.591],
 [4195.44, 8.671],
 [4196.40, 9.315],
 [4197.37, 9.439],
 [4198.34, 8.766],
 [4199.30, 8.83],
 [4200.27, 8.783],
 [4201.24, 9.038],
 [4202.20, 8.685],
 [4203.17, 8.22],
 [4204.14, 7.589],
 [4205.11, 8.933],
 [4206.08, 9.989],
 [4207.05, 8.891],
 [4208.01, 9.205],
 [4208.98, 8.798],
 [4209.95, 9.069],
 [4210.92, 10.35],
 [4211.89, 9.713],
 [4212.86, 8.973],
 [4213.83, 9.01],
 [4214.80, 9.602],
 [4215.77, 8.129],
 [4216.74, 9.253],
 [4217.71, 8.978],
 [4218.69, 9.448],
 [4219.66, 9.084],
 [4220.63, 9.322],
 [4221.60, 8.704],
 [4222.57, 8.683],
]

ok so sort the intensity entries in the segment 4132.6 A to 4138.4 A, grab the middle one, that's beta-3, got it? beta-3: 9.31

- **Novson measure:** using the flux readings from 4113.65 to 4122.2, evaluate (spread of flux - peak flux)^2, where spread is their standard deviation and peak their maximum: 84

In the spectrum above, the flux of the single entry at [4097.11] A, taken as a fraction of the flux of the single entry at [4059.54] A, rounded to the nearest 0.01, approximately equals 0.80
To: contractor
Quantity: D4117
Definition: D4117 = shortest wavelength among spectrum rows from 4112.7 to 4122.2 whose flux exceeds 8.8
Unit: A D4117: 4116.02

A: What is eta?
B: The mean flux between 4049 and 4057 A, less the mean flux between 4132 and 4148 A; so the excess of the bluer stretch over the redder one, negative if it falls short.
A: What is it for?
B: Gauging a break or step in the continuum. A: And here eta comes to 1.0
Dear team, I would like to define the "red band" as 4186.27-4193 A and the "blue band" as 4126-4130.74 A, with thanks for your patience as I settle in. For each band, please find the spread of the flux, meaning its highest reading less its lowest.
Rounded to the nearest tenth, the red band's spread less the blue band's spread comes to 0.5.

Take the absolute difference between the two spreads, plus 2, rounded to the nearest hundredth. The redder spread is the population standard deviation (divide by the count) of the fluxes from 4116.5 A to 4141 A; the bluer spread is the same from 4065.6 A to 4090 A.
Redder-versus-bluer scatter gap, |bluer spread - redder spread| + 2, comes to 2.31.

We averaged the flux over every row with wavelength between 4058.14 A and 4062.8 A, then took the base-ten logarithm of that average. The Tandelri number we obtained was 0.95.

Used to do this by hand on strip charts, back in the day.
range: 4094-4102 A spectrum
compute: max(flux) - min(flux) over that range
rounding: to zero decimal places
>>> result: 13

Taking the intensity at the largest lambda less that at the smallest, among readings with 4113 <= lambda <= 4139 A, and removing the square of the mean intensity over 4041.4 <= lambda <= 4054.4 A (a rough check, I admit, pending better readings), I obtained -95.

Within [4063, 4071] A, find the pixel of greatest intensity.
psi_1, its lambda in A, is 4067.03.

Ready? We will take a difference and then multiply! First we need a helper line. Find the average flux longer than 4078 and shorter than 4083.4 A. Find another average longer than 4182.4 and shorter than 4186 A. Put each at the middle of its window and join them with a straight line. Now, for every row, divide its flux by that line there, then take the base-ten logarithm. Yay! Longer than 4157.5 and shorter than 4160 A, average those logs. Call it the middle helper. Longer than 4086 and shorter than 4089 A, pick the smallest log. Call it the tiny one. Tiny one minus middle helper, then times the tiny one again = 0.019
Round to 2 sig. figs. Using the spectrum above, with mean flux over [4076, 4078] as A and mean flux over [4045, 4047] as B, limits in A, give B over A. 0.93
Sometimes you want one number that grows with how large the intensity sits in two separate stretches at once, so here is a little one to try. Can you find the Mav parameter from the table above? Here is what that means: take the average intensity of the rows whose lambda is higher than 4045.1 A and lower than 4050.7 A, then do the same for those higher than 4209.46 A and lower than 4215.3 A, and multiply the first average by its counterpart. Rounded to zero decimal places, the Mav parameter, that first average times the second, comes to 90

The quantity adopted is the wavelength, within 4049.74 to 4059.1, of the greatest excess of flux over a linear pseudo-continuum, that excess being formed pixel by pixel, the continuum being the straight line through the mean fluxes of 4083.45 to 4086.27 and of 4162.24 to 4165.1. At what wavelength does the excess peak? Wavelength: 4050.21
